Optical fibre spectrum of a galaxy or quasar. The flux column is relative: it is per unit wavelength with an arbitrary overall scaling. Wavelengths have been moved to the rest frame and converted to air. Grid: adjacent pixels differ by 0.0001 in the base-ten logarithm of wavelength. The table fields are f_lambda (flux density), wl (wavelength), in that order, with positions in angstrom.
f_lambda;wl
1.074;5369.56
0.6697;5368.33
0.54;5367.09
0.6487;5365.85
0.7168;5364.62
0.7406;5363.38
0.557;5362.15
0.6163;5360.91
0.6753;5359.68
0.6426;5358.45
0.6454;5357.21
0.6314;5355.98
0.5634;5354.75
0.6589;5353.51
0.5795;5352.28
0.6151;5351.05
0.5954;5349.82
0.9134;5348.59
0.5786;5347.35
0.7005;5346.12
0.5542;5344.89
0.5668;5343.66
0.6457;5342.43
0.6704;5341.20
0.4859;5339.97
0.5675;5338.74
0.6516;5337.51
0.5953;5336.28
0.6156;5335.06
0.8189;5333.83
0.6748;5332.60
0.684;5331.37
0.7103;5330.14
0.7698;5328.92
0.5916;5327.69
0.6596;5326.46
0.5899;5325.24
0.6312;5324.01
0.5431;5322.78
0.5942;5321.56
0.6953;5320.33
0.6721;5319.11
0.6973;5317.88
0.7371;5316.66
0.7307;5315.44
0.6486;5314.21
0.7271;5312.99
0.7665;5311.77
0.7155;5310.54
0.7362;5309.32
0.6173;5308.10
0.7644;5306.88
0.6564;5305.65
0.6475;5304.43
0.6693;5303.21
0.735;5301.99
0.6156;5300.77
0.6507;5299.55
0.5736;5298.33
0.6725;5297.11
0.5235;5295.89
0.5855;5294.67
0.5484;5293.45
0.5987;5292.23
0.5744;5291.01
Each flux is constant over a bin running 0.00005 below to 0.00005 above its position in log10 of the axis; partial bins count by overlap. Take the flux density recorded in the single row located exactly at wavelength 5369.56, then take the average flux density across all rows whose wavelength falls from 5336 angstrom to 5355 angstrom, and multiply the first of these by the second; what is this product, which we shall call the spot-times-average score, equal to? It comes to 0.67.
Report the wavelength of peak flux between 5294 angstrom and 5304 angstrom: 5301.99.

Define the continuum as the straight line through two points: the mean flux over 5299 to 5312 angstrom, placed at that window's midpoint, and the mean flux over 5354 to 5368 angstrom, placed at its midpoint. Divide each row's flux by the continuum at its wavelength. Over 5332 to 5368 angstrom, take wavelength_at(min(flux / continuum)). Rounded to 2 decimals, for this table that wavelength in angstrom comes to 5339.97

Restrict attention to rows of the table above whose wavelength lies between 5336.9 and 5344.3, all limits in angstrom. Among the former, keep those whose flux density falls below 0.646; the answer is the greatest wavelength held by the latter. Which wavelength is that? 5343.66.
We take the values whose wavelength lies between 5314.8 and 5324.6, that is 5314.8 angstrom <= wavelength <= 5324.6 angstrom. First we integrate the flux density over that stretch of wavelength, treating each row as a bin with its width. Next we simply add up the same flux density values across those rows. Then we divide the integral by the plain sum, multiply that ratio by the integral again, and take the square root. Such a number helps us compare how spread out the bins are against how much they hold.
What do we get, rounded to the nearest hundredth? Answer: 2.82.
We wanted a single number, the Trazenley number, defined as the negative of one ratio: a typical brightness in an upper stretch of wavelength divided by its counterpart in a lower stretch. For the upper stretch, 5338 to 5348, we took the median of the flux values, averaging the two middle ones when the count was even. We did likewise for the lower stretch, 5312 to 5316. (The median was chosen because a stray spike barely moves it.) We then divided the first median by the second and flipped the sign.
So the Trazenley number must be -0.79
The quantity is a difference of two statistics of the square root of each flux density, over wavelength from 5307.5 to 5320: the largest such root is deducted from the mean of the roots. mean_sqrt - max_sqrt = -0.036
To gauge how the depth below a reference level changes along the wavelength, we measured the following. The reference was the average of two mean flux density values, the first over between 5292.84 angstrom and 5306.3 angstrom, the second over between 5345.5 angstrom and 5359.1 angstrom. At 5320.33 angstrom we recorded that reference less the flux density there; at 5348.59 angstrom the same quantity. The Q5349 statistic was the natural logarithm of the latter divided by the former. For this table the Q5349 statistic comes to 1.5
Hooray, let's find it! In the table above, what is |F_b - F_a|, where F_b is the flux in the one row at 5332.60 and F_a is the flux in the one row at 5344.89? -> 0.12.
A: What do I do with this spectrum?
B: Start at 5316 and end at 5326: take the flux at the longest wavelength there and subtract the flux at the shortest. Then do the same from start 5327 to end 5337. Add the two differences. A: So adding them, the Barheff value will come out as -0.14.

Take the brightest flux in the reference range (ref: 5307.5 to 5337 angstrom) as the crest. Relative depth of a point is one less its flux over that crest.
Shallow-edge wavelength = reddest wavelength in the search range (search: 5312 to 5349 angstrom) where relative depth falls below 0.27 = 5348.59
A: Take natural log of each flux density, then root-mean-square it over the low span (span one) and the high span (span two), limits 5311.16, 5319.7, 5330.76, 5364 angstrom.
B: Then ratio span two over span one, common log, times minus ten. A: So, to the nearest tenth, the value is -1.4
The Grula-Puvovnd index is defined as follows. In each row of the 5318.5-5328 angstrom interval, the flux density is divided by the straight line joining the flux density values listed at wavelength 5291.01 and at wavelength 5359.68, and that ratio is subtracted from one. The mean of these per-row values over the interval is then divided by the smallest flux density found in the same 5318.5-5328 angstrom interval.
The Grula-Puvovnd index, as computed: 0.0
